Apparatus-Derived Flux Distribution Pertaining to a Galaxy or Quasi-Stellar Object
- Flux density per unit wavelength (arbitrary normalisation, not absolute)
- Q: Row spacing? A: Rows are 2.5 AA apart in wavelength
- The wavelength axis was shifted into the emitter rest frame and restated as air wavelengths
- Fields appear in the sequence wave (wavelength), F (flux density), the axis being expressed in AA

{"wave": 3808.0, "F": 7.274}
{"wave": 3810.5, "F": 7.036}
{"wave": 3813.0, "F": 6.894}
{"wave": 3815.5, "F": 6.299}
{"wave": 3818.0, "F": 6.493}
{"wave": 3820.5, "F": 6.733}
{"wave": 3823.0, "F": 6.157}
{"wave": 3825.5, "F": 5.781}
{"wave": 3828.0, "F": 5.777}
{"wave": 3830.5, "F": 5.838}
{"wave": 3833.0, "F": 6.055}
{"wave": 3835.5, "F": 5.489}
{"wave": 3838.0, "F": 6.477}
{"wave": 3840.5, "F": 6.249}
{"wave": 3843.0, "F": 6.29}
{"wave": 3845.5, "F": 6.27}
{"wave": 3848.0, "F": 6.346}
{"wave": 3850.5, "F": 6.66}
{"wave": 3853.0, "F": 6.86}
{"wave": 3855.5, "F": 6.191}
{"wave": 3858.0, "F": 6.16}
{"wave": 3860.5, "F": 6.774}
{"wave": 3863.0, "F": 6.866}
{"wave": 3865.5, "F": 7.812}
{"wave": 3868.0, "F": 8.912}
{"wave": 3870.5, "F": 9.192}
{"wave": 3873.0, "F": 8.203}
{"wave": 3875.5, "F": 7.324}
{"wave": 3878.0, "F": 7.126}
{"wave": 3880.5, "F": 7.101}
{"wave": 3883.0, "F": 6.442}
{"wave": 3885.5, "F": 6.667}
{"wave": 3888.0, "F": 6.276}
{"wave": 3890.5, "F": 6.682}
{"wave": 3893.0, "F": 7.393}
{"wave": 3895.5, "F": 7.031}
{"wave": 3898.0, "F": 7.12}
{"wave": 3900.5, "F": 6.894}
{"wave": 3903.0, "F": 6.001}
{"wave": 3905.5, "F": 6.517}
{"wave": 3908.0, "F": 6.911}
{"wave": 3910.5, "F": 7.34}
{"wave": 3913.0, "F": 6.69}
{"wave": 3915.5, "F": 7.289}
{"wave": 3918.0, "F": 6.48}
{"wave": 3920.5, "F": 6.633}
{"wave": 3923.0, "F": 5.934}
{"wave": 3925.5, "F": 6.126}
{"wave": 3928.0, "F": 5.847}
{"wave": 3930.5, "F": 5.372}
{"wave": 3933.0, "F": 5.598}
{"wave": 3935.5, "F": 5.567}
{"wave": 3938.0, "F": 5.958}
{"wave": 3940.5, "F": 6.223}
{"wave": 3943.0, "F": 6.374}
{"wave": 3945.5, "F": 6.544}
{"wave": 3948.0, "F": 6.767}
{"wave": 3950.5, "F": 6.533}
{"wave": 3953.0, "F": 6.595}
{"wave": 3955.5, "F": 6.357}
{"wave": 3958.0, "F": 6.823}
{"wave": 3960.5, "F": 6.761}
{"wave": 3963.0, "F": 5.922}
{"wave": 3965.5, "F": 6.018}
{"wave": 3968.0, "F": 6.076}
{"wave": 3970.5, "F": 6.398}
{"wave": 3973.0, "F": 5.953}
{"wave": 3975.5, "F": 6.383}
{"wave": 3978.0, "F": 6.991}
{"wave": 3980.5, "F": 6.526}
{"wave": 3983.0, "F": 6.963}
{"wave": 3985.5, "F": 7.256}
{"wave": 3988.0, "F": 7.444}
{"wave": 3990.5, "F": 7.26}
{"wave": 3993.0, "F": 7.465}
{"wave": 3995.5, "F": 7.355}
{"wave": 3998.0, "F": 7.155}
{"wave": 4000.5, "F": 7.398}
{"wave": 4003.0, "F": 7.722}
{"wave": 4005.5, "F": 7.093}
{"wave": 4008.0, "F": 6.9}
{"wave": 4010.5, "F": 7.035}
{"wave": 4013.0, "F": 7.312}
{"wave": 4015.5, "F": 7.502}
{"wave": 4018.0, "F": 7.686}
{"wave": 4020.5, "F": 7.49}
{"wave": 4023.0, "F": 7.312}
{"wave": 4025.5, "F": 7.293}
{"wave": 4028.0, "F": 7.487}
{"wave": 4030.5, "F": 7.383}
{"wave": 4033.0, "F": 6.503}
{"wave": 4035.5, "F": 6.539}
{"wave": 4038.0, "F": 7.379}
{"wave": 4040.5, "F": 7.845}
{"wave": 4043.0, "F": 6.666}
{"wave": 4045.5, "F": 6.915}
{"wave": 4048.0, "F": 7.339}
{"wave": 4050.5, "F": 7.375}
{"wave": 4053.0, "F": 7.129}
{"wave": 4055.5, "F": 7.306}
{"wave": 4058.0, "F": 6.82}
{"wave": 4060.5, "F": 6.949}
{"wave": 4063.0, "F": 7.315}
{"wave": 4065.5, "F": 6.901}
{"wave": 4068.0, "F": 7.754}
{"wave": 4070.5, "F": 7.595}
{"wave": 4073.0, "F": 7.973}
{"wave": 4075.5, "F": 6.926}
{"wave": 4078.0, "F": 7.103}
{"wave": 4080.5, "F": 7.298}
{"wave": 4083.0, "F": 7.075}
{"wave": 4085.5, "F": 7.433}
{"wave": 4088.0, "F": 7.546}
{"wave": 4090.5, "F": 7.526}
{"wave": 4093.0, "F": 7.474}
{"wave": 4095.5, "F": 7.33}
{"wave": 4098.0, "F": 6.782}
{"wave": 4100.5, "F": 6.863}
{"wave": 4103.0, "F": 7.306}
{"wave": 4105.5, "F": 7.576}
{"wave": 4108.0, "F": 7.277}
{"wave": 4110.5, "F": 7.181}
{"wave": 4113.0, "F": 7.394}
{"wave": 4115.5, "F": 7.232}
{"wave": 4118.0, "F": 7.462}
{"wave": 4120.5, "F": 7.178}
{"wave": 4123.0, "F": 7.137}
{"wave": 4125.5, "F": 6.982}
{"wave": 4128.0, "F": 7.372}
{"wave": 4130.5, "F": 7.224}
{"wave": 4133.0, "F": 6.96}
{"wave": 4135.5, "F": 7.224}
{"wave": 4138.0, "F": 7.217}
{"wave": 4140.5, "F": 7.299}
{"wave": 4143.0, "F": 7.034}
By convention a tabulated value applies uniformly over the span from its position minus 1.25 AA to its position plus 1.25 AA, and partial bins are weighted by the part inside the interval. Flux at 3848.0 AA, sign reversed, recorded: -6.3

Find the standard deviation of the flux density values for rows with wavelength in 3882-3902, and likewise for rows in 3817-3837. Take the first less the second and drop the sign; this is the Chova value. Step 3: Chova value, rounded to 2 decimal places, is 0.04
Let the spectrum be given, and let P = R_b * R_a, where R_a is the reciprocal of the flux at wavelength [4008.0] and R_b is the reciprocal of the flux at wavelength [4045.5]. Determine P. 0.0210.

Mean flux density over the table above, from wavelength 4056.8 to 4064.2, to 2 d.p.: 7.03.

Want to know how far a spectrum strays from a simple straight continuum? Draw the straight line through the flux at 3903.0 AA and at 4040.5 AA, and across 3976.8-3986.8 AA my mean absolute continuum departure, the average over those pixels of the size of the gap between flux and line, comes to 0.20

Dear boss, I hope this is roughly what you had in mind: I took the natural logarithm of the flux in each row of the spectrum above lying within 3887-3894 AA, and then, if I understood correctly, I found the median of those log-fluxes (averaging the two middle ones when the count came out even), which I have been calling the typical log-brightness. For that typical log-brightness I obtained 1.90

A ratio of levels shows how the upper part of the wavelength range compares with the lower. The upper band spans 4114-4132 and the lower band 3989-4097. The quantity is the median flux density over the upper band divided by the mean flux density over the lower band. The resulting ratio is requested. 0.99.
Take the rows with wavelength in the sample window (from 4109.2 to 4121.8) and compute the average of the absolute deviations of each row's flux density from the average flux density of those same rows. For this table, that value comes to 0.11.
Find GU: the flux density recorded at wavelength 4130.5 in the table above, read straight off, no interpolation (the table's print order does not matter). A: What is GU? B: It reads 7.224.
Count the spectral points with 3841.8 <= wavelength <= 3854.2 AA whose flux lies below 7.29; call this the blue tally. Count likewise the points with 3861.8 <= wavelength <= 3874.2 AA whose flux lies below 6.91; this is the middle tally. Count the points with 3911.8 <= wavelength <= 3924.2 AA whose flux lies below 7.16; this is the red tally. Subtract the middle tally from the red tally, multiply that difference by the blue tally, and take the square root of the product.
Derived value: 3.9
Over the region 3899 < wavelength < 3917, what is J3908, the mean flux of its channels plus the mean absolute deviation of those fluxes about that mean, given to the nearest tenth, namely 7.2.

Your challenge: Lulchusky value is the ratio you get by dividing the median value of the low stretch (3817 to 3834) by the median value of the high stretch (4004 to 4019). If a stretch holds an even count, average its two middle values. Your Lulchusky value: 0.841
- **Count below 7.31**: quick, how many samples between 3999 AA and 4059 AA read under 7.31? 11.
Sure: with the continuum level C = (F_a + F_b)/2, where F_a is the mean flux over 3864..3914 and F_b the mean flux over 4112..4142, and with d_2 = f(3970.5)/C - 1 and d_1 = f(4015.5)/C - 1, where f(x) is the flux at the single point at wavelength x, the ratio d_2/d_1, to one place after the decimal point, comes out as -2.7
